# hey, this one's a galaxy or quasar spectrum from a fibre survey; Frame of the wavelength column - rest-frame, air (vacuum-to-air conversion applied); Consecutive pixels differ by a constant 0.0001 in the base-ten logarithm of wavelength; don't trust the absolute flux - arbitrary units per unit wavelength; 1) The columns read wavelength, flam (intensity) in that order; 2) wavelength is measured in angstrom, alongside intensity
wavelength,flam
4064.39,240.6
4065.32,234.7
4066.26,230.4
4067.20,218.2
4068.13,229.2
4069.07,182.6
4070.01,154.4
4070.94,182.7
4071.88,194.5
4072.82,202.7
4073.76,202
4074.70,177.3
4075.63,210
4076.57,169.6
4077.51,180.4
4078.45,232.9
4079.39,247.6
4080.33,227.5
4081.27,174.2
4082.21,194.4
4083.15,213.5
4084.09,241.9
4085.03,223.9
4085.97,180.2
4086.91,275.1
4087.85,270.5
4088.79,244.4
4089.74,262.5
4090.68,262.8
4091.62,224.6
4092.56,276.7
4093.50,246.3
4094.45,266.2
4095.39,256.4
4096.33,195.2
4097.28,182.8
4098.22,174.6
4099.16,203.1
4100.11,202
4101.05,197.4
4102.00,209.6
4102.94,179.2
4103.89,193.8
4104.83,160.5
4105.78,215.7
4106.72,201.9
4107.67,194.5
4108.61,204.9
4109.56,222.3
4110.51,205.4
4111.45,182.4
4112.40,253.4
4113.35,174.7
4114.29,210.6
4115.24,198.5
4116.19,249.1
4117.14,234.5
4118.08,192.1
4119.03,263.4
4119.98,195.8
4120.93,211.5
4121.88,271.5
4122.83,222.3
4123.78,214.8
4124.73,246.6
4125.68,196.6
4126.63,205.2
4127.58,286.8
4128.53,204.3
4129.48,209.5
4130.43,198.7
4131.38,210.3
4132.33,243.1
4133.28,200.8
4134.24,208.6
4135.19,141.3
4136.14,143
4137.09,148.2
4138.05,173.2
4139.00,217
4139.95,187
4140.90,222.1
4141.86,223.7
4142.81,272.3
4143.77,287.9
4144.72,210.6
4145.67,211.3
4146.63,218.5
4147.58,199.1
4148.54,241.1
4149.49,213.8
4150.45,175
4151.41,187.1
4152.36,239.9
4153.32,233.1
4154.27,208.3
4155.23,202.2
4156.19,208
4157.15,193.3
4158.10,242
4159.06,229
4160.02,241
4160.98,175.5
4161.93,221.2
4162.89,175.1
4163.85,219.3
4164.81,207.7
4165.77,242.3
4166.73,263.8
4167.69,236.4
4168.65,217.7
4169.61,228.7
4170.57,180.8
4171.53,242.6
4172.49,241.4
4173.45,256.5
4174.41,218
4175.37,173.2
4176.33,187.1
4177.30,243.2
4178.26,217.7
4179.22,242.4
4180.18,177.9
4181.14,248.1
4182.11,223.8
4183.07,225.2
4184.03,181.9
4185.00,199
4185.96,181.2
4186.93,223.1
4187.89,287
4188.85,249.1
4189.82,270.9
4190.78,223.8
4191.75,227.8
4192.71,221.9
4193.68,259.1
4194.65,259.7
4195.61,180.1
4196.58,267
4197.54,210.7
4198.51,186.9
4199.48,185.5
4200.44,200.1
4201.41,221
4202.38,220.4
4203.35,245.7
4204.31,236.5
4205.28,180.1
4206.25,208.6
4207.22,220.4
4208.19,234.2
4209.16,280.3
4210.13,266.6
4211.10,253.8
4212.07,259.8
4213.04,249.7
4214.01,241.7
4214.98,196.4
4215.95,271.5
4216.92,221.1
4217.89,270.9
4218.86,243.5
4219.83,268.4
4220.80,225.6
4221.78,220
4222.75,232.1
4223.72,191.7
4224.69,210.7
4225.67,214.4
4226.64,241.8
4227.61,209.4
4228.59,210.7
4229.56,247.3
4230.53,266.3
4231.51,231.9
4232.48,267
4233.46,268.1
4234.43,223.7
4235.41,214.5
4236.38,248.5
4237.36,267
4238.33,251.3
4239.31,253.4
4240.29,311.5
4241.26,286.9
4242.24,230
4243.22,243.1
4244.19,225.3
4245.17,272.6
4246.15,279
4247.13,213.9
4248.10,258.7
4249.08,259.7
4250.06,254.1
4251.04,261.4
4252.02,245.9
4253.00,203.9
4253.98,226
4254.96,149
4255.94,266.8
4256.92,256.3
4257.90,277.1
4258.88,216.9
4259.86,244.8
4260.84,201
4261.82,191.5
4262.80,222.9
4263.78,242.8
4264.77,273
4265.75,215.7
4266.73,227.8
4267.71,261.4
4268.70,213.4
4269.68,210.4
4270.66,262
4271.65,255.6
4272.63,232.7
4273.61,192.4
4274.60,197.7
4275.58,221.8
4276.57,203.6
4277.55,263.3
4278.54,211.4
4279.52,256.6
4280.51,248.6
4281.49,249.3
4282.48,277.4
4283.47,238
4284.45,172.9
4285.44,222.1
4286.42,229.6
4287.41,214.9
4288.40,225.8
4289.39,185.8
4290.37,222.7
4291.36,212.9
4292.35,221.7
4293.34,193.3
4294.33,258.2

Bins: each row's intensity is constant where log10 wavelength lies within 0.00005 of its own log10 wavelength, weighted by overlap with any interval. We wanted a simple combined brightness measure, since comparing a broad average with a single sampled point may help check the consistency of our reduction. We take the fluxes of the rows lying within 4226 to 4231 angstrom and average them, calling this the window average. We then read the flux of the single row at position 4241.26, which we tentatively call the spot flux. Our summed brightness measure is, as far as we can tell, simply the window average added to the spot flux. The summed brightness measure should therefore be 522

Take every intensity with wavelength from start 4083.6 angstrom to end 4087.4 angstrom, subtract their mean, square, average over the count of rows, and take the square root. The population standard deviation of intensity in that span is 34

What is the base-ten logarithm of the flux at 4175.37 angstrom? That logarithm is 2.24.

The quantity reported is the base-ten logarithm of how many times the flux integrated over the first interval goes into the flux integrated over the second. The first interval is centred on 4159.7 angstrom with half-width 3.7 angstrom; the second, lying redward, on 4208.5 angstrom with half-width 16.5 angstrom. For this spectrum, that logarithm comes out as 0.7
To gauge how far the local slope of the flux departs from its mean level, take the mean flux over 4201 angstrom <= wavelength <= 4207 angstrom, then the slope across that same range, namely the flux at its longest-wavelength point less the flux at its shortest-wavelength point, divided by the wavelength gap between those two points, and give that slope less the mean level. -221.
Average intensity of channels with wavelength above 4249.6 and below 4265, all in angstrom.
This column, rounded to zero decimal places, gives 233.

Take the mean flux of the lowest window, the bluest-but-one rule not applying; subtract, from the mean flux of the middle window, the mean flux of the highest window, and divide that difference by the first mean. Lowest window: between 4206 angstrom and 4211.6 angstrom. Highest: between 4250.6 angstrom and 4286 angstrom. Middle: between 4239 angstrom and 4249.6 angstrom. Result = 0.11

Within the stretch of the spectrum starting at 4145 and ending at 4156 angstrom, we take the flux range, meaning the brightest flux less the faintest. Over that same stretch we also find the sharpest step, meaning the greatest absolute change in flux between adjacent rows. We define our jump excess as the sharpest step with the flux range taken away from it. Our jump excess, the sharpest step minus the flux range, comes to -13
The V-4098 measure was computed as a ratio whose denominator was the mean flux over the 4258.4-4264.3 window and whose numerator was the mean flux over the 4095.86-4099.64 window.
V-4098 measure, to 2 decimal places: 0.86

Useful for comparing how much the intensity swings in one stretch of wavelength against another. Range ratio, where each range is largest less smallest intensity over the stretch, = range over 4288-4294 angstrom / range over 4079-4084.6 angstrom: 0.54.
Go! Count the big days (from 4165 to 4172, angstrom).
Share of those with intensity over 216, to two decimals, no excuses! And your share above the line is 0.86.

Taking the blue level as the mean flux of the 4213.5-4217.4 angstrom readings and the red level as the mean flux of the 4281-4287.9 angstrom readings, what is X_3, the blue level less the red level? 4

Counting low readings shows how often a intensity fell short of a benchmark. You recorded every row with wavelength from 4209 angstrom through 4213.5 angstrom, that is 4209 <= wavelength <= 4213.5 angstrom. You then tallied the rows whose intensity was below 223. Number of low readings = 0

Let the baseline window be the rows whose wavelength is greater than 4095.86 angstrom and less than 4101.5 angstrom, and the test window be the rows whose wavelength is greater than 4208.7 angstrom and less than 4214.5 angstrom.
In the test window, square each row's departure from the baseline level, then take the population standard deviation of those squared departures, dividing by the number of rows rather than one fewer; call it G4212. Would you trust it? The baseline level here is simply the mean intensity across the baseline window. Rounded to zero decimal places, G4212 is 1715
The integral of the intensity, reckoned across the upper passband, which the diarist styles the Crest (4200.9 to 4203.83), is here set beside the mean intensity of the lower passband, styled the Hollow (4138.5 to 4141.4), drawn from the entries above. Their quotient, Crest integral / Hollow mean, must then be 3.2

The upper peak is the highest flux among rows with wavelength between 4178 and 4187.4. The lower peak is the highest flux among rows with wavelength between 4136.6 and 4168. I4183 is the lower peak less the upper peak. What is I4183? 40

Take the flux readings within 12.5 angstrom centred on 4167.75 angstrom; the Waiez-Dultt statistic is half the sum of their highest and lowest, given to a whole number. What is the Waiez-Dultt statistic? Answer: 219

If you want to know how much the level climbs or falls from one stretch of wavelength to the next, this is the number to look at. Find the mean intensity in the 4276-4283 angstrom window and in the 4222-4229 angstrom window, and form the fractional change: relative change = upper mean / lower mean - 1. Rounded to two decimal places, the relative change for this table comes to 0.13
